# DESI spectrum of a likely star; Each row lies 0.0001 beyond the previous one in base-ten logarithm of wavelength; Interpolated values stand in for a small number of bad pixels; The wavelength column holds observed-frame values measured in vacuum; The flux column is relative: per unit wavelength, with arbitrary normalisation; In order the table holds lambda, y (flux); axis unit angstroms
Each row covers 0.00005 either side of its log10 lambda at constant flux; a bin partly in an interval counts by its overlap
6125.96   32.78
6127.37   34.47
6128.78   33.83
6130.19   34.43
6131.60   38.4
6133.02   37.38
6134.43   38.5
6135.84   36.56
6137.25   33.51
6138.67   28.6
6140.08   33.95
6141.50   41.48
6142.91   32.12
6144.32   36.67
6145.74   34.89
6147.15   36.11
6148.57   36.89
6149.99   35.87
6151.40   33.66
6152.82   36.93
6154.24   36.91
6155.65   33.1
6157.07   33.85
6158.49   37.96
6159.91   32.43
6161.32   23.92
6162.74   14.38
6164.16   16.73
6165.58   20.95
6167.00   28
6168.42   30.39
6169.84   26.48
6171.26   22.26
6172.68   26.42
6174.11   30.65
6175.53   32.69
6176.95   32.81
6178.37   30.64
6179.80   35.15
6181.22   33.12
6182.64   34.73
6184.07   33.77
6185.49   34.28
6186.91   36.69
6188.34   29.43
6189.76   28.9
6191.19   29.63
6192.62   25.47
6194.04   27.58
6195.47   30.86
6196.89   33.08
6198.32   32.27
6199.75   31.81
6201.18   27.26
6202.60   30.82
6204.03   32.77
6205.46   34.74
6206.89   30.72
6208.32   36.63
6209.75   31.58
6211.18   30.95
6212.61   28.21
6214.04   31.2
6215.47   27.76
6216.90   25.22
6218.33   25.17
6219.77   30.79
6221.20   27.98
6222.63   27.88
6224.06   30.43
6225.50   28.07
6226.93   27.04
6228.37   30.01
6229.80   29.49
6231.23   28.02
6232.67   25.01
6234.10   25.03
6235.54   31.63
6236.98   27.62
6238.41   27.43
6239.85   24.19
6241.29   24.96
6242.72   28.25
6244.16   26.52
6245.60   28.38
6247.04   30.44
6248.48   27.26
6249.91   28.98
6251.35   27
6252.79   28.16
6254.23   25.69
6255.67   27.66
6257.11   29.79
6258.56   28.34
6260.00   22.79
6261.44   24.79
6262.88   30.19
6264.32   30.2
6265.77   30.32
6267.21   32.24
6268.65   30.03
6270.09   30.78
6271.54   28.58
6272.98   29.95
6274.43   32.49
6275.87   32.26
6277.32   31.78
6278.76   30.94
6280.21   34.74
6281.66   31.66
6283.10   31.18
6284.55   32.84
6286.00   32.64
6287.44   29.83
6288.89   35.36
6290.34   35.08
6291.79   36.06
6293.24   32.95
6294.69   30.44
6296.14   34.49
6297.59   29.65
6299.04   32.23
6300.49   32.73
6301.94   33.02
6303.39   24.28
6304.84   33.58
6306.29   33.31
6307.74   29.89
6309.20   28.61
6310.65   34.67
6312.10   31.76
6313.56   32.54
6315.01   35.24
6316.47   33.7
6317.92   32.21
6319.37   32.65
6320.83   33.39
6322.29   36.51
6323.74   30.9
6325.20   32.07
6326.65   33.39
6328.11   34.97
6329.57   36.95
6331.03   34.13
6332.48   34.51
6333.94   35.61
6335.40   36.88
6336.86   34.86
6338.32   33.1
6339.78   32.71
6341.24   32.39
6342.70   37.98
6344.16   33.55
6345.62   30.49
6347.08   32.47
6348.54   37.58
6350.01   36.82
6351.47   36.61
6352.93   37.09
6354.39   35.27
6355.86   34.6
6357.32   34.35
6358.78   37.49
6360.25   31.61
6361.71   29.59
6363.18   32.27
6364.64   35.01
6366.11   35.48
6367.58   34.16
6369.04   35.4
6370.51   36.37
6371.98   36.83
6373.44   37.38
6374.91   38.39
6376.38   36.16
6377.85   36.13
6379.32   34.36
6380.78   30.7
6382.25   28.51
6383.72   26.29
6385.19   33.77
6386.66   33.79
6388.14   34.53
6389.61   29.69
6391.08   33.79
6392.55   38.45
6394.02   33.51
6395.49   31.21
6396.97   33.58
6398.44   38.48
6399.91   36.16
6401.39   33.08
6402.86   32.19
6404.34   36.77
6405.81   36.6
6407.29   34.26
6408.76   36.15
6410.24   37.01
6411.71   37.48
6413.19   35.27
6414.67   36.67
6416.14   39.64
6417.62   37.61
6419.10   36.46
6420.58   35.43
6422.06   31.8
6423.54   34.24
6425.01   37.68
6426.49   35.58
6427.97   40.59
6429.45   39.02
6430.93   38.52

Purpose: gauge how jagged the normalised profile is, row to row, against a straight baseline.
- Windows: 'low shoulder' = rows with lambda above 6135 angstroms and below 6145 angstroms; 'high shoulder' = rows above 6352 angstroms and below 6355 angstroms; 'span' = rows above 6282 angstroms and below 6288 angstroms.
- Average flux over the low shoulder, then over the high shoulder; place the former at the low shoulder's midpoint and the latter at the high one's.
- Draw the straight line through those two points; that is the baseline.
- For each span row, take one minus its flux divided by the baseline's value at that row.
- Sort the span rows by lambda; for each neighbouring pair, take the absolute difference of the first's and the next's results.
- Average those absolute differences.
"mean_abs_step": 0.044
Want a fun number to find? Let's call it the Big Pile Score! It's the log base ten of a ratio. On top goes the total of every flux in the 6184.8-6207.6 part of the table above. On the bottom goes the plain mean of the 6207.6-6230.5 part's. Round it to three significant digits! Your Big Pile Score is 1.23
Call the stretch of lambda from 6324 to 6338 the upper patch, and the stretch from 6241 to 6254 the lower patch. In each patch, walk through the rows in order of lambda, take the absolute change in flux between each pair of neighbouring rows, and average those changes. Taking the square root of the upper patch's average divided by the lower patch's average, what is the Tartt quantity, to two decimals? 0.86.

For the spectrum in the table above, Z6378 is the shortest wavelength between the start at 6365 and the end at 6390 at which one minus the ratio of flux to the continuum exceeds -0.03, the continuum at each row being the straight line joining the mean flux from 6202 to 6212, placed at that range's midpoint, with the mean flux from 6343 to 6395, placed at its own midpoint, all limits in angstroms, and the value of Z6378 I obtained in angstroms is 6367.58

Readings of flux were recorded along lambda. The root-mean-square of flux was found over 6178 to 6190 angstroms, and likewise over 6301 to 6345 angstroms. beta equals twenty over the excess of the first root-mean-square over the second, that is -57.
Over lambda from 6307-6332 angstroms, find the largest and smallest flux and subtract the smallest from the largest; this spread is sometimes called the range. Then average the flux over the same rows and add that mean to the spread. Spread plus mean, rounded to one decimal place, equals 41.5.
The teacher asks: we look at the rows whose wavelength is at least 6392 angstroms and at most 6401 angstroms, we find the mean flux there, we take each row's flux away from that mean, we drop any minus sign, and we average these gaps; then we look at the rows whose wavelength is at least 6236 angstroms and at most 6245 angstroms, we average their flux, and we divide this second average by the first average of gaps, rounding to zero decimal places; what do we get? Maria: 11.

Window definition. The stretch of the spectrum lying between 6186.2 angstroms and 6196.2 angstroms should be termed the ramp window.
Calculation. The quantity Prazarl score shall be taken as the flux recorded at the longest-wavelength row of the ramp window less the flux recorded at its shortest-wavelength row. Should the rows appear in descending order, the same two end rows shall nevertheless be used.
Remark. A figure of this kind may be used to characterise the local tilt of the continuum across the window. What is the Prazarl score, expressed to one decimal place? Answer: -5.8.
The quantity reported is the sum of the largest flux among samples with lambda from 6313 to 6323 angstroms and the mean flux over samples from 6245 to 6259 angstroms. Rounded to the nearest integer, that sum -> 65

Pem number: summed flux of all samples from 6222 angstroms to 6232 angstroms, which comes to 201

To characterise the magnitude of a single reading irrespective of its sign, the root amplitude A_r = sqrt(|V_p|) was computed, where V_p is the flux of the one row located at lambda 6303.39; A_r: 4.93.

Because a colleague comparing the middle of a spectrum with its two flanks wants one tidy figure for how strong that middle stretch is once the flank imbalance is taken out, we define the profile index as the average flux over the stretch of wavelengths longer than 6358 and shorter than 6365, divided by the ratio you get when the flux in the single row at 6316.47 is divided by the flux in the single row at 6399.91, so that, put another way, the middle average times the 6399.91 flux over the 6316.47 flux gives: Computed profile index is 36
